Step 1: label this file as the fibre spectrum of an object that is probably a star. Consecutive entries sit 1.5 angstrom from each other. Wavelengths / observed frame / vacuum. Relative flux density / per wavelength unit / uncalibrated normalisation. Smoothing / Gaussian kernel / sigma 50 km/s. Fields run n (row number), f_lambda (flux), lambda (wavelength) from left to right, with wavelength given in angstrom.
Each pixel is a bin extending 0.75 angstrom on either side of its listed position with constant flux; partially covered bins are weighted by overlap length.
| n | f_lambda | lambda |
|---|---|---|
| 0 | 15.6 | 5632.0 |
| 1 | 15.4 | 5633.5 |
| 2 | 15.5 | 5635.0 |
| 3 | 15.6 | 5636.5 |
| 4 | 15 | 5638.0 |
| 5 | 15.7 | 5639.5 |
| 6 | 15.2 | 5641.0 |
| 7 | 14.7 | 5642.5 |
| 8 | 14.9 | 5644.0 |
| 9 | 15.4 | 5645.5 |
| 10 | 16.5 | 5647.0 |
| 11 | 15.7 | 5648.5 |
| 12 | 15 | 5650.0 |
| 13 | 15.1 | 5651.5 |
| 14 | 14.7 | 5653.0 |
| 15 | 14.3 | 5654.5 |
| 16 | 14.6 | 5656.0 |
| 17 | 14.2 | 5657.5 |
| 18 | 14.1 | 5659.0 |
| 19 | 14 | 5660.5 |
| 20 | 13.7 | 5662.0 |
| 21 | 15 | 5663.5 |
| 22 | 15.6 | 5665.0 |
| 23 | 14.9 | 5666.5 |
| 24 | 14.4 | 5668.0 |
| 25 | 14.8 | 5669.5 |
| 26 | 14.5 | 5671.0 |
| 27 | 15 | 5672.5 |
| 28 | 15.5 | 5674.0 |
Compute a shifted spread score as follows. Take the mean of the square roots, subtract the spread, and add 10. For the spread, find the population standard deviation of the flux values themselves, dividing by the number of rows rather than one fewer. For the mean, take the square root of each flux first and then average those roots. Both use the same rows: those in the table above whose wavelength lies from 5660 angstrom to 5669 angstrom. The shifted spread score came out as 13.18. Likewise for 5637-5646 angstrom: 13.56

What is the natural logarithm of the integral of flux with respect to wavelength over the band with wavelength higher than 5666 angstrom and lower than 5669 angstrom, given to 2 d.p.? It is 3.78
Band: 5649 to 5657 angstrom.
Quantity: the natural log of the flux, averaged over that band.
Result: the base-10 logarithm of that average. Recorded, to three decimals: 0.430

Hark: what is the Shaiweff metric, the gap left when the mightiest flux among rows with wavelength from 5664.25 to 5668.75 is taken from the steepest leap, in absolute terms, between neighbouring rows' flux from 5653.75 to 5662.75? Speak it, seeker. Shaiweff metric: -15.2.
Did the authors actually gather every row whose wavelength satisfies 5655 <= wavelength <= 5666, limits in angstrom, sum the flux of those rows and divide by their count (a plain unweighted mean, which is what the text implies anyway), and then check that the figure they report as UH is 14.5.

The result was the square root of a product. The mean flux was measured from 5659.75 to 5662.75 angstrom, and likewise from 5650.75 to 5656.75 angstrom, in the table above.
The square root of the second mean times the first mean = 14.3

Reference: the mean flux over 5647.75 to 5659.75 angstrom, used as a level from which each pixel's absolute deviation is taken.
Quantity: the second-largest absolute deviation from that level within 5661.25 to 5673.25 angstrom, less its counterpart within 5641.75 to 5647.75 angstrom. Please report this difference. 0.20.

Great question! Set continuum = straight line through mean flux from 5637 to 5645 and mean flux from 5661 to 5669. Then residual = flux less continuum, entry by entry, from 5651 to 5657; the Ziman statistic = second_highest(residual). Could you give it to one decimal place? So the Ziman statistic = -0.2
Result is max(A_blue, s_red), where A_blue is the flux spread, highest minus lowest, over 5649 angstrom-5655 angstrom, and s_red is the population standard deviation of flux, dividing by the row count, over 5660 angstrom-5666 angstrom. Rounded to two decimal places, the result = 0.80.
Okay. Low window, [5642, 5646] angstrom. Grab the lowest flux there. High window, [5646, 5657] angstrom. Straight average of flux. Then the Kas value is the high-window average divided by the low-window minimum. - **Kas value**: 1.03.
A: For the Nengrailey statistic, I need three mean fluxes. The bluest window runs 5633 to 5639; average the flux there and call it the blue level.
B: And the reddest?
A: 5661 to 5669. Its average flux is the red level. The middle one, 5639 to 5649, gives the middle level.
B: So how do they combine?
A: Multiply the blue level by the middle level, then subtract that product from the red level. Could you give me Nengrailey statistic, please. -223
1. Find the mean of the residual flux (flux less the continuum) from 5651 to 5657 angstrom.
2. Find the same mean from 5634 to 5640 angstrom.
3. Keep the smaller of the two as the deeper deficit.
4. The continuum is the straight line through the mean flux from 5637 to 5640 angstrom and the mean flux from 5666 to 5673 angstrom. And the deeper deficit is -0.4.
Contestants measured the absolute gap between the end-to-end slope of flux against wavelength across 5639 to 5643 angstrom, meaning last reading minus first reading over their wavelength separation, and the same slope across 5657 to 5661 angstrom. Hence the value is 0.27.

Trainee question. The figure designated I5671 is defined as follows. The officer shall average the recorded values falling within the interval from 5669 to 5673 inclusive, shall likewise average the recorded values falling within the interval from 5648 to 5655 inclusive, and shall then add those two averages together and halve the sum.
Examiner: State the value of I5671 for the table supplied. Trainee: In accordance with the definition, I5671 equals 14.9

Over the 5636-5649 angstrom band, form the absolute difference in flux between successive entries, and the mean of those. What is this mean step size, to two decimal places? 0.61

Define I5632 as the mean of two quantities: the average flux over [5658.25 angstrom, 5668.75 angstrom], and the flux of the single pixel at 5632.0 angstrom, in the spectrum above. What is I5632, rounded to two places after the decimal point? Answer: 15.06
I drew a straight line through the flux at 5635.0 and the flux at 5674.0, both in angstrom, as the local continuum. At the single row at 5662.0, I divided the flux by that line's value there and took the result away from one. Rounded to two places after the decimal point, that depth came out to 0.12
